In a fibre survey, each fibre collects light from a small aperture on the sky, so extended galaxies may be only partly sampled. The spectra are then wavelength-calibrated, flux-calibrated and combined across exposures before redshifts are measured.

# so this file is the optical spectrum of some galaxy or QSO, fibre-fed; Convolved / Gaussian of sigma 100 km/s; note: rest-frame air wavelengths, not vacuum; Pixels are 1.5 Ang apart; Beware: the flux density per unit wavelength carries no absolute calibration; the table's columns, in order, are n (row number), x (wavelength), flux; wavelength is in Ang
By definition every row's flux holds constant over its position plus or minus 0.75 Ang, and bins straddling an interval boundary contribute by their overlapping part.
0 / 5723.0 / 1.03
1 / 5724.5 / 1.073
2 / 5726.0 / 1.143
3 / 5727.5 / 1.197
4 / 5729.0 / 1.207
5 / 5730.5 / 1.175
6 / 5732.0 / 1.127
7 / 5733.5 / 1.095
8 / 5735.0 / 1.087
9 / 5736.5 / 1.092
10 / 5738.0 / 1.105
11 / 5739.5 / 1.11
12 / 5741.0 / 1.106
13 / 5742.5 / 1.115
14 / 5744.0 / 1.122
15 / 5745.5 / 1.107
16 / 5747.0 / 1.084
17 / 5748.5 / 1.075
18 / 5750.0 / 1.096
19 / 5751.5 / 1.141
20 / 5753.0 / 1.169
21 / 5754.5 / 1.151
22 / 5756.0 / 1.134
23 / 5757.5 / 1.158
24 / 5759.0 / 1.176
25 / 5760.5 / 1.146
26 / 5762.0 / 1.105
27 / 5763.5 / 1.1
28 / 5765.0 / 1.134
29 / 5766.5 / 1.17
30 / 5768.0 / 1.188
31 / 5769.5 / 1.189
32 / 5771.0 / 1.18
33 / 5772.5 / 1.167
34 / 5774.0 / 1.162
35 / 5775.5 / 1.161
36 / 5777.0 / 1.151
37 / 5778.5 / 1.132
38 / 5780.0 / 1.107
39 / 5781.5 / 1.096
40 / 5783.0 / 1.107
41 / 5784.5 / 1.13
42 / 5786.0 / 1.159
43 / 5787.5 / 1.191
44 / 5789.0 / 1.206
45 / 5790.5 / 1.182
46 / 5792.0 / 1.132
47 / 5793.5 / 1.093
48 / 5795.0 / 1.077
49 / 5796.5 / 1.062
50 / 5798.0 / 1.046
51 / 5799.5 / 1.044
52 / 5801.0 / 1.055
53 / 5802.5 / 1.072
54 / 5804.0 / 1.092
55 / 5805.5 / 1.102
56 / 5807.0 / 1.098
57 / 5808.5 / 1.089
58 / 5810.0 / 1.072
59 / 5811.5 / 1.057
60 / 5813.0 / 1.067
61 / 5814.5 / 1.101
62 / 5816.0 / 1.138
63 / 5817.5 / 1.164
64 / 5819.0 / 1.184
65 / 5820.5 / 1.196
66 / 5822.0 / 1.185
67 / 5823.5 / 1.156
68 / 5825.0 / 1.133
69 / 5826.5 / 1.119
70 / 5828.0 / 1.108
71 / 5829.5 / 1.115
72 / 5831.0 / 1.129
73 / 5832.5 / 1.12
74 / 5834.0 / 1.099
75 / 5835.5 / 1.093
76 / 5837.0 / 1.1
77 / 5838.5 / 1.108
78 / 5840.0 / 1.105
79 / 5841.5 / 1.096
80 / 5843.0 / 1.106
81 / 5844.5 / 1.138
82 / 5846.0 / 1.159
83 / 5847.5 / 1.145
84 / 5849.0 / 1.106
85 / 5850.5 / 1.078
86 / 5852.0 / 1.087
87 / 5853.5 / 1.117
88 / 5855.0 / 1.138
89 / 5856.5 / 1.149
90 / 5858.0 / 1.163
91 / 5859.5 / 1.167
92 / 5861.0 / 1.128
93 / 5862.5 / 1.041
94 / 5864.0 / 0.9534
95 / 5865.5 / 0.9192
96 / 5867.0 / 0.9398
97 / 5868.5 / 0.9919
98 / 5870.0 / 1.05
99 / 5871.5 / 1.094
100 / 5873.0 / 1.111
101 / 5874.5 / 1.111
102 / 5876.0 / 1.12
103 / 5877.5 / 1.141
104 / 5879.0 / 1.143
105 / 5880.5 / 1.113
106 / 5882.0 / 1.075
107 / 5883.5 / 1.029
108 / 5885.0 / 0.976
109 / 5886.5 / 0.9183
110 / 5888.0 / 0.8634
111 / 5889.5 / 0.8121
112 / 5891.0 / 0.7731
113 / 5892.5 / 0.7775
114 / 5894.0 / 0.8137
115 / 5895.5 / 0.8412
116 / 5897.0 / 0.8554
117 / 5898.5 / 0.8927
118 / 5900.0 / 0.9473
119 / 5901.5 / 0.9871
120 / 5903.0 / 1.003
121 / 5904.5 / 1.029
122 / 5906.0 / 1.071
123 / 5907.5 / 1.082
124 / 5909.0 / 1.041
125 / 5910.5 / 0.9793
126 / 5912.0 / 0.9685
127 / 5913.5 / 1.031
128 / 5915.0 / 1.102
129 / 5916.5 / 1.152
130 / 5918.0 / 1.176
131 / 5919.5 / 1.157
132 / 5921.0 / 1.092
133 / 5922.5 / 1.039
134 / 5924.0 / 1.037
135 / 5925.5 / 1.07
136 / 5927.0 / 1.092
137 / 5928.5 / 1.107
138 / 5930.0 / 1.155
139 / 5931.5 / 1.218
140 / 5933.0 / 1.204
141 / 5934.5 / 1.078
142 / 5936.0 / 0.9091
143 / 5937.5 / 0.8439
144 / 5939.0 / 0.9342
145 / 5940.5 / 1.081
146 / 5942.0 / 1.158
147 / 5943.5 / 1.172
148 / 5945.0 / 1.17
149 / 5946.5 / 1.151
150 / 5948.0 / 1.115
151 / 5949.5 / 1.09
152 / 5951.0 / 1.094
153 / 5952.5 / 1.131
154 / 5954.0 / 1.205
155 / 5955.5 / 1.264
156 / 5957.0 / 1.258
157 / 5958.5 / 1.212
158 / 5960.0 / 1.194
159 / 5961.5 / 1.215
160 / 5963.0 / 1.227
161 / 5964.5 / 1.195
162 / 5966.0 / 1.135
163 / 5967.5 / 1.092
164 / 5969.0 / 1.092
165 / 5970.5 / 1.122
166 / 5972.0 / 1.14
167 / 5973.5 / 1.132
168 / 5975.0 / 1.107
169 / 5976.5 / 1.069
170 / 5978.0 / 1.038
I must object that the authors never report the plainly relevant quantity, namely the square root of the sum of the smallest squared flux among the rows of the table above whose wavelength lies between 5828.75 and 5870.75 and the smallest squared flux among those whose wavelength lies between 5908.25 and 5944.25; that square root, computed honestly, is 1.25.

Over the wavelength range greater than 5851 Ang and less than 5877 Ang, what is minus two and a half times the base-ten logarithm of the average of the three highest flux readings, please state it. -0.161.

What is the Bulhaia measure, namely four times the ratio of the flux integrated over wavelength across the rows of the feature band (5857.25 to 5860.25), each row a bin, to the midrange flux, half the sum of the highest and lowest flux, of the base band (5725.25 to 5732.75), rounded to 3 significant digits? 12.0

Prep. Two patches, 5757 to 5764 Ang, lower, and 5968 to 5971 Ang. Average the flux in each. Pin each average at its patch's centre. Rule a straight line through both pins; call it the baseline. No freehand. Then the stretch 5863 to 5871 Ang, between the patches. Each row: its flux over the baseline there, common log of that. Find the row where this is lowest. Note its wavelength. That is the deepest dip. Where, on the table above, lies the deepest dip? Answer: 5865.5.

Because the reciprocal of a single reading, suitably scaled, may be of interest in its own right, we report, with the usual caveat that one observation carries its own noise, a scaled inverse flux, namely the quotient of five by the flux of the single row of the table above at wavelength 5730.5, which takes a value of 4.26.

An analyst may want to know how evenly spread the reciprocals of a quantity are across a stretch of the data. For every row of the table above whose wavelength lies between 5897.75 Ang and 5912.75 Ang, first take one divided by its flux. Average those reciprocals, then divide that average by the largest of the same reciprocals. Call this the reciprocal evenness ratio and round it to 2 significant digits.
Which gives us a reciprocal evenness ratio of 0.90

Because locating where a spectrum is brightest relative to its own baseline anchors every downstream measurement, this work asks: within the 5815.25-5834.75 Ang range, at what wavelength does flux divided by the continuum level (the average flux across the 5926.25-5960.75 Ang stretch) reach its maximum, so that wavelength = 5820.5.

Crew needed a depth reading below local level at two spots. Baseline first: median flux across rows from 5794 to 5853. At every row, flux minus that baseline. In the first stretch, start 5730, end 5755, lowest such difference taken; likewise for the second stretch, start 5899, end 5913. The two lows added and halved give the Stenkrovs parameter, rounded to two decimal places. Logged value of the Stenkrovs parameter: -0.09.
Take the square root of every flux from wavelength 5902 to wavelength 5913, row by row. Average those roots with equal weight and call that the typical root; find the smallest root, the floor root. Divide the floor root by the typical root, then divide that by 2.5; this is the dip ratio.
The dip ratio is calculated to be 0.389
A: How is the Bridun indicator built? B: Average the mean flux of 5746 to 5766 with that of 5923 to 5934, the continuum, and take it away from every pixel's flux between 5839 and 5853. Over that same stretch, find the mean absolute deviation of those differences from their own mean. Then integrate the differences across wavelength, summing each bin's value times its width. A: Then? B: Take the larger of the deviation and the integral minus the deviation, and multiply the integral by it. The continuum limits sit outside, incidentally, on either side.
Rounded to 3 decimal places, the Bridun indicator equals -0.004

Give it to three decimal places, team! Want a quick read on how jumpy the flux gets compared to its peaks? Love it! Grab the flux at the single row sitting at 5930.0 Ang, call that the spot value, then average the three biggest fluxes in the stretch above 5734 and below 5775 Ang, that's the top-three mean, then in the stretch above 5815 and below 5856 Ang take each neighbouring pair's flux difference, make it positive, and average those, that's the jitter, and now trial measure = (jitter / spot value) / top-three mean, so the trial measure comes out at 0.012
